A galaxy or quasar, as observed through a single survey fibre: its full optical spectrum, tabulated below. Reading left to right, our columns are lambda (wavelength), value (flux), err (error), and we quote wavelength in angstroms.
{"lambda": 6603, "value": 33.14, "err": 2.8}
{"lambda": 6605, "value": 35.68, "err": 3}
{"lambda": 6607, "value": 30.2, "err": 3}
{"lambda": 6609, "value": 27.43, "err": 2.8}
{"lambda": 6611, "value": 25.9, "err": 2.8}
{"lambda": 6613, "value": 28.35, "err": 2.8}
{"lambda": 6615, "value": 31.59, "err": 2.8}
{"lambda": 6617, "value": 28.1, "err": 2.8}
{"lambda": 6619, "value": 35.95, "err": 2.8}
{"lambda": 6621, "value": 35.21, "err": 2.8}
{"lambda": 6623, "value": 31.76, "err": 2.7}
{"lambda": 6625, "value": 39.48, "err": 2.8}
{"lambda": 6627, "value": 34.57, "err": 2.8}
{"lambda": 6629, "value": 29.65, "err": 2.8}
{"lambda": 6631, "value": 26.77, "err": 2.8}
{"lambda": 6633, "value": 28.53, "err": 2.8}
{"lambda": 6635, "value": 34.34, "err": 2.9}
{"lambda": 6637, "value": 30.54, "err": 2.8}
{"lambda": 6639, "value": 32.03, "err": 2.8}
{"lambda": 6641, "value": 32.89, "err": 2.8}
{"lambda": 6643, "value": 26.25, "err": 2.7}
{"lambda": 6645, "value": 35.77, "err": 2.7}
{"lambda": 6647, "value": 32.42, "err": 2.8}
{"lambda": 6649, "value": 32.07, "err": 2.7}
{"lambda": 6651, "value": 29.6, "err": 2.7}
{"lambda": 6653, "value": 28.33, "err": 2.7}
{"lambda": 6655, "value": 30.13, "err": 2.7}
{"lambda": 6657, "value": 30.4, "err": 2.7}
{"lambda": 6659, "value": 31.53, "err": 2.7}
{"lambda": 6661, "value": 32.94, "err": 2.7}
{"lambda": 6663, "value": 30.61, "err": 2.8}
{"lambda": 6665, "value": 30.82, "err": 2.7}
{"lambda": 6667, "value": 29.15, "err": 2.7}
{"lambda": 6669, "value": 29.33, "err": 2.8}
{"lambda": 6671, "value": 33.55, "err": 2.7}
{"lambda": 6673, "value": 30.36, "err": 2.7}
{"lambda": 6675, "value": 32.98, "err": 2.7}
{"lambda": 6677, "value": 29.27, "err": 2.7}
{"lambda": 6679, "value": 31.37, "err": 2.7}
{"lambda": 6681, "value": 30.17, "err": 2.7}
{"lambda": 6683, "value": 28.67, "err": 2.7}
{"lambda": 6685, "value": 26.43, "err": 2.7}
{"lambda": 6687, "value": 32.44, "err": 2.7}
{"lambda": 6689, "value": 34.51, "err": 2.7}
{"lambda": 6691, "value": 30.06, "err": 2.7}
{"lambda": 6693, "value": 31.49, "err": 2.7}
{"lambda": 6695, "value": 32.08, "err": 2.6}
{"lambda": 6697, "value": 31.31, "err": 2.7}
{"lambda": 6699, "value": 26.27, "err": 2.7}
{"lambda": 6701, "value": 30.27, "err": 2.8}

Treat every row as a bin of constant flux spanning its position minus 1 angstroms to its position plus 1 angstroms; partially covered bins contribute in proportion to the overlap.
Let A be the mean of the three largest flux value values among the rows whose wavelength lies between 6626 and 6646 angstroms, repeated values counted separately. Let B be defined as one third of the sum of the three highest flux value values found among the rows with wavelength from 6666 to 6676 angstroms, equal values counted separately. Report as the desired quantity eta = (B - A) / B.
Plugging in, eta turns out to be -0.08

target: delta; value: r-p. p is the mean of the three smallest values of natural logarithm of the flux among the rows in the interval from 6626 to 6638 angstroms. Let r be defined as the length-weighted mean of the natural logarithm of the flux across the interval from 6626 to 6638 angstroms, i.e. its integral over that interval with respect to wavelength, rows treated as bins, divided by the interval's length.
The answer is 0.078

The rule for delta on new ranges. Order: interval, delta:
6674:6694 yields 0.087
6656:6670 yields 0.034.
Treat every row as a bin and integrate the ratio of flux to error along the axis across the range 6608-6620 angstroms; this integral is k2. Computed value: 127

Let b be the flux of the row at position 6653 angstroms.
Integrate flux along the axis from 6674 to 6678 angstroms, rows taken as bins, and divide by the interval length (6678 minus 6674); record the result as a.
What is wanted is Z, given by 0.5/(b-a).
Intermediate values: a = 31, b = 28.33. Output -0.18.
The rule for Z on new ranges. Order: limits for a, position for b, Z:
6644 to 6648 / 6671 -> -0.92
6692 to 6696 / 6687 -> 0.76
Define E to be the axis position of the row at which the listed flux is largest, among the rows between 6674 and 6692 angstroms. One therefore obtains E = 6689 angstroms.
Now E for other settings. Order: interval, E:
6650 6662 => 6661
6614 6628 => 6625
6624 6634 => 6625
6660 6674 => 6671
